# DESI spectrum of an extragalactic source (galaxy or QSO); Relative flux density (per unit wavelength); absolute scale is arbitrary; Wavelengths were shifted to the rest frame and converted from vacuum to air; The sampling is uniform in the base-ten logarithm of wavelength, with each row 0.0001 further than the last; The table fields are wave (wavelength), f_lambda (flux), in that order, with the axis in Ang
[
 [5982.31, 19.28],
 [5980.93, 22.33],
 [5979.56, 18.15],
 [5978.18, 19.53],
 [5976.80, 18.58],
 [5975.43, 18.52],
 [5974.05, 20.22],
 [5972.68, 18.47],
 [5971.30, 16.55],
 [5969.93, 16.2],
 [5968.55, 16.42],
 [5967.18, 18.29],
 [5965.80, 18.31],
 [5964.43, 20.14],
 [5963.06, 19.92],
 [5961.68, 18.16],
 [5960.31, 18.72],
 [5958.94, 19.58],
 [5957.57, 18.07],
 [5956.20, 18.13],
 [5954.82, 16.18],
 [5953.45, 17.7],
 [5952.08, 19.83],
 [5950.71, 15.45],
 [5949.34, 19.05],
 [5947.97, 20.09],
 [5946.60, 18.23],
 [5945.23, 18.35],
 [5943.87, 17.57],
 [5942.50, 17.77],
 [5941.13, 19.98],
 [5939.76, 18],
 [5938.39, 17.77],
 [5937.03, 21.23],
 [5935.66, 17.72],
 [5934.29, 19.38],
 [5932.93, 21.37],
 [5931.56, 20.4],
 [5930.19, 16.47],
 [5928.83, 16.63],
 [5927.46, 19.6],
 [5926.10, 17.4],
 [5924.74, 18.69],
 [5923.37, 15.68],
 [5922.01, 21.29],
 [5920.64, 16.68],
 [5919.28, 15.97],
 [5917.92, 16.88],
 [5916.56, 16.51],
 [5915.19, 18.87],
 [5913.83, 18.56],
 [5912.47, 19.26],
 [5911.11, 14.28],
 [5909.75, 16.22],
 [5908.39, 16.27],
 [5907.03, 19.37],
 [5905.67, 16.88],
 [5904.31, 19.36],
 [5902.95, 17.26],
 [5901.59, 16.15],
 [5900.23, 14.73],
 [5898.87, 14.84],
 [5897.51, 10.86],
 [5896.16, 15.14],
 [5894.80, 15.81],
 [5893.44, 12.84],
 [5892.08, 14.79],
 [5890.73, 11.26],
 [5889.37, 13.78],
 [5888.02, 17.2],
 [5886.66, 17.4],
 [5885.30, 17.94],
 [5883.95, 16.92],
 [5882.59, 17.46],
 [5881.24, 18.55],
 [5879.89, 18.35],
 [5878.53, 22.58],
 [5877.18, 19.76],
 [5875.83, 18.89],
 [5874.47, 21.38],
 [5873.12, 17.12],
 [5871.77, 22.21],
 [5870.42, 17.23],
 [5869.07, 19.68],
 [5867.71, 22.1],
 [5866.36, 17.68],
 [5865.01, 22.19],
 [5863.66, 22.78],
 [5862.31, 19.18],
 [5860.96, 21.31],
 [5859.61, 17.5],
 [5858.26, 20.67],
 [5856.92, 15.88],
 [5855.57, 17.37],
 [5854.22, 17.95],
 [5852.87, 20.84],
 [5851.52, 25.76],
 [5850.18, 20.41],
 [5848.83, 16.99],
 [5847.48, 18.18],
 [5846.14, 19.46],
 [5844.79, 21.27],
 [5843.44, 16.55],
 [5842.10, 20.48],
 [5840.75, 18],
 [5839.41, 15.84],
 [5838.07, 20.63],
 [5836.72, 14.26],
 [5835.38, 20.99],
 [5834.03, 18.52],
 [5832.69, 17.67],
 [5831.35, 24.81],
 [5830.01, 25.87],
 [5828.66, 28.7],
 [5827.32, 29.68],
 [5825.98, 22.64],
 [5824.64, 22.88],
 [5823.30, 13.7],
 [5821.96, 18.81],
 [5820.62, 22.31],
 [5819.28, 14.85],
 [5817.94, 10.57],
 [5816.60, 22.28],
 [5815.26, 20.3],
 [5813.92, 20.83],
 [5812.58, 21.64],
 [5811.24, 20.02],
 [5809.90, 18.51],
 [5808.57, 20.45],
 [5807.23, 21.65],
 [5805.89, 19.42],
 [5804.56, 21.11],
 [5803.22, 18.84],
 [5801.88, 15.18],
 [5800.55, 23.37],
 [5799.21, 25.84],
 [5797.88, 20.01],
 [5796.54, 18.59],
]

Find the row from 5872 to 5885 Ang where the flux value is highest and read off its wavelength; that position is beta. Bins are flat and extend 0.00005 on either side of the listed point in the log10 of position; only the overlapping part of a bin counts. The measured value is 5878.53 Ang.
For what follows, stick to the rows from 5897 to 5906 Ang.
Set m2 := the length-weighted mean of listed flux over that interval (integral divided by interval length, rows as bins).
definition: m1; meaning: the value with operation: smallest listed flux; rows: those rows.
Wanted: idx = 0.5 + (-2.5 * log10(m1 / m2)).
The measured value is 0.90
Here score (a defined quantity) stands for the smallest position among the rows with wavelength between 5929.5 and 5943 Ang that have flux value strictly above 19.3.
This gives 5931.56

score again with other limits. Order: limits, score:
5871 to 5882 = 5871.77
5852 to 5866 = 5852.87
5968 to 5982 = 5974.05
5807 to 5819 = 5807.23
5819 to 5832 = 5820.62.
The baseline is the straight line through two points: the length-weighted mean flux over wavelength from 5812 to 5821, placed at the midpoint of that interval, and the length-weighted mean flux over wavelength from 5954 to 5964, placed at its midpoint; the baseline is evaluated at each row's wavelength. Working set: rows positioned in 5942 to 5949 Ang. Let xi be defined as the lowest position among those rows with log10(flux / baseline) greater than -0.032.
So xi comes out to 5942.50 Ang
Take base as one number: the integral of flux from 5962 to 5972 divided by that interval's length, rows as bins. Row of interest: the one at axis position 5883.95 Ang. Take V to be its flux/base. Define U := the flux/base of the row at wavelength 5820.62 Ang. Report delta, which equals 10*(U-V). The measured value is 3.00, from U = 1.24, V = 0.94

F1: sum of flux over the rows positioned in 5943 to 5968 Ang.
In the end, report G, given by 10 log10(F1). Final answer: 25.2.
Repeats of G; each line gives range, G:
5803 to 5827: 25.5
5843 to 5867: 25.5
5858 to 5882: 25.6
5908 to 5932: 25.0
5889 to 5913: 24.5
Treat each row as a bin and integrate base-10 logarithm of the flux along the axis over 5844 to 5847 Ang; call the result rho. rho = 3.9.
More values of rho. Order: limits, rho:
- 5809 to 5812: 3.9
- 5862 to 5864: 2.6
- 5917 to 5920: 3.7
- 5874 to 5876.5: 3.2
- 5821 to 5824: 3.7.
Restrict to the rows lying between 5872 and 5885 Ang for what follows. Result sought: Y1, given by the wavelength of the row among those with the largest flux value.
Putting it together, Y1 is 5878.53 Ang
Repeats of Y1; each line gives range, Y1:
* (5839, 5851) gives 5844.79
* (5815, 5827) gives 5824.64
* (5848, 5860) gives 5851.52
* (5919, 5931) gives 5922.01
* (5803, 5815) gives 5807.23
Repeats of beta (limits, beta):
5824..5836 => 5827.32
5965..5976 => 5974.05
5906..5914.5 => 5907.03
